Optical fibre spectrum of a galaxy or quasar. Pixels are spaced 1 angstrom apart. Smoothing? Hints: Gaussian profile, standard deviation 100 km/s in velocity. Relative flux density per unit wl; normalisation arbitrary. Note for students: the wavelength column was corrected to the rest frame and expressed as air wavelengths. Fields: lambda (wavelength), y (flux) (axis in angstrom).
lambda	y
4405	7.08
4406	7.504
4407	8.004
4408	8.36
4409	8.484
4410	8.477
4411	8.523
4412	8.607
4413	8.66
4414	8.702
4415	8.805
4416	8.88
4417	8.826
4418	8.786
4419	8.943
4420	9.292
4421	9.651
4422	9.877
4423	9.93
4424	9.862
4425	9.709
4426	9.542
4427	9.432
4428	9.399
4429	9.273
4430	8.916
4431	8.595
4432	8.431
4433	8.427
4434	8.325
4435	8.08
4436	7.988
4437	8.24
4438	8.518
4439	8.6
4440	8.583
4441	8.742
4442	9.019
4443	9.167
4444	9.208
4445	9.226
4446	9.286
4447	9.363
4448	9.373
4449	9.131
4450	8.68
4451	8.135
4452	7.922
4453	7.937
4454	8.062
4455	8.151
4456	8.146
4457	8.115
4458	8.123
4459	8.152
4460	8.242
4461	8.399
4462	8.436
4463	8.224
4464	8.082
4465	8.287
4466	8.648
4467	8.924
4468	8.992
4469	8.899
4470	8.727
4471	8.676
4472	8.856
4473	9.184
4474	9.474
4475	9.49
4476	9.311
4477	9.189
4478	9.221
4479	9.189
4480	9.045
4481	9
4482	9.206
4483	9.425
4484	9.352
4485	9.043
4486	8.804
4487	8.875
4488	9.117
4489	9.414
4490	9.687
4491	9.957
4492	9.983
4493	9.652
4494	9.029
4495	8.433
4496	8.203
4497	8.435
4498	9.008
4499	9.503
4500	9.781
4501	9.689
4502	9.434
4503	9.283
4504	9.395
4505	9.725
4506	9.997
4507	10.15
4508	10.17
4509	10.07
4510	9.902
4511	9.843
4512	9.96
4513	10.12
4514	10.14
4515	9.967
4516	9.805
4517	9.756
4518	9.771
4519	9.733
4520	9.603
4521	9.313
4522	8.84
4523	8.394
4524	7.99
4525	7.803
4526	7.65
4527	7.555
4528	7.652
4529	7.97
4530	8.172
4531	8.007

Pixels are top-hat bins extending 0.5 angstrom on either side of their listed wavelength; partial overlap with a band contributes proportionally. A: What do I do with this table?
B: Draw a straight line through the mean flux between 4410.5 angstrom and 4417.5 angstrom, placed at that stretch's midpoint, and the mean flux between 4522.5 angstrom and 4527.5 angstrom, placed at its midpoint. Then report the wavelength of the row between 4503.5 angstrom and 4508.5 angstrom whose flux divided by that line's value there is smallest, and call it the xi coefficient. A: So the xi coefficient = 4504 angstrom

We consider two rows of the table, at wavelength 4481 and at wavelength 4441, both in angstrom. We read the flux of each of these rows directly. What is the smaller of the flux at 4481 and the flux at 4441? 8.7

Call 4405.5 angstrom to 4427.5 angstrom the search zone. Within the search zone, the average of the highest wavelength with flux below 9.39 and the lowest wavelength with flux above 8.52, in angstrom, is 4415.5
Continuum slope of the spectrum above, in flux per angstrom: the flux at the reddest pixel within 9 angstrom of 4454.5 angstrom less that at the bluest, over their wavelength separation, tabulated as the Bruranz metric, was -0.06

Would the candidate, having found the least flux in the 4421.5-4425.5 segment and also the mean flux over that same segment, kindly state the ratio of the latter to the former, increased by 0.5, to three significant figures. 1.51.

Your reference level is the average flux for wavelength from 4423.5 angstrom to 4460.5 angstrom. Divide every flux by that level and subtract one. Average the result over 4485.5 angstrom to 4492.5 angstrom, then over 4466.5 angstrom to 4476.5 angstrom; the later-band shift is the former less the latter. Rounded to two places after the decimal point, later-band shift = 0.04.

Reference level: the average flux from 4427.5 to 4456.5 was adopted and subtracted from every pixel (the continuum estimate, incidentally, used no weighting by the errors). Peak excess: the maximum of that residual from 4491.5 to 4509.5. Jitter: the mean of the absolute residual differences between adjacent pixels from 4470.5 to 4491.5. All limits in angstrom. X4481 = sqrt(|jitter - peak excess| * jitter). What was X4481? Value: 0.49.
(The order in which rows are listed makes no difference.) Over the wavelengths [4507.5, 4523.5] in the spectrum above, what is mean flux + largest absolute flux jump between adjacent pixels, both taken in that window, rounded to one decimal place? 10.2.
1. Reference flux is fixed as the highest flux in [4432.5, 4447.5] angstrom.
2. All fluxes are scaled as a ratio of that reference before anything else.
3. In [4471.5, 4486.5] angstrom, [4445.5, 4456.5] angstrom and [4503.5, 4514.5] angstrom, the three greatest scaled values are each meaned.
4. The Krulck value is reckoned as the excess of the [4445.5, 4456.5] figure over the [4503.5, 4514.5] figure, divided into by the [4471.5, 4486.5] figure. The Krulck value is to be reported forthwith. -0.086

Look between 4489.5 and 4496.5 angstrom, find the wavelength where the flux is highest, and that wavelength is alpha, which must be 4492 angstrom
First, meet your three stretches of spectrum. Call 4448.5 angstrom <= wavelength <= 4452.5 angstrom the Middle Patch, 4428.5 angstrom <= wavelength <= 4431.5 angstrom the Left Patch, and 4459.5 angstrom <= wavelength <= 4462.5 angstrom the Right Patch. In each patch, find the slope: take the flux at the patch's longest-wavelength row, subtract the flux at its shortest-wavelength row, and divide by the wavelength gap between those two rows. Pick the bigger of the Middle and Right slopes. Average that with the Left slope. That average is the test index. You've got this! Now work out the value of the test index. -0.12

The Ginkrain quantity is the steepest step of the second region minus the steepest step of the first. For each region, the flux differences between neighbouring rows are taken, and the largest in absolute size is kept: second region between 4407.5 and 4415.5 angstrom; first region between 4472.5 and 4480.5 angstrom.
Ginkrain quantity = -0.17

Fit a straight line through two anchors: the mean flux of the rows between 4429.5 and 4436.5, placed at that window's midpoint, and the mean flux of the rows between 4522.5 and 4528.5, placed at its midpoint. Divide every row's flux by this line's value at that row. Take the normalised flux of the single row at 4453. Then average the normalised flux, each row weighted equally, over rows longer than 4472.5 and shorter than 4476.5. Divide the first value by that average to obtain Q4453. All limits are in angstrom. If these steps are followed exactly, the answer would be 0.83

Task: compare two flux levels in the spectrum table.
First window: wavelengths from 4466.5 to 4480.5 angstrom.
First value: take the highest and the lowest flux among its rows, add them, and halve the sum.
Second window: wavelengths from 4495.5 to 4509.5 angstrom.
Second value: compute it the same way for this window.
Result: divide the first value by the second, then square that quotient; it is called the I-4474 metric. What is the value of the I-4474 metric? 0.98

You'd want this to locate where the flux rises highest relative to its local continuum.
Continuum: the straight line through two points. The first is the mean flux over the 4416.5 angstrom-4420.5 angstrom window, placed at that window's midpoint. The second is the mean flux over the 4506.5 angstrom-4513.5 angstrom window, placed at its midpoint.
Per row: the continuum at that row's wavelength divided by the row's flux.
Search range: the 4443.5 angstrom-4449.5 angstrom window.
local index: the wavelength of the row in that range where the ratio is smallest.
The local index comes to 4447 angstrom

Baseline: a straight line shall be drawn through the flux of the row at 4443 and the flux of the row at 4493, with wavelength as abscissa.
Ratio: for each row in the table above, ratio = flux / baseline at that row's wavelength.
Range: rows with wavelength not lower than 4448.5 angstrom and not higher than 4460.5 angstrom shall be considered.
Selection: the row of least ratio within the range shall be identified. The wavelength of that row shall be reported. 4452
